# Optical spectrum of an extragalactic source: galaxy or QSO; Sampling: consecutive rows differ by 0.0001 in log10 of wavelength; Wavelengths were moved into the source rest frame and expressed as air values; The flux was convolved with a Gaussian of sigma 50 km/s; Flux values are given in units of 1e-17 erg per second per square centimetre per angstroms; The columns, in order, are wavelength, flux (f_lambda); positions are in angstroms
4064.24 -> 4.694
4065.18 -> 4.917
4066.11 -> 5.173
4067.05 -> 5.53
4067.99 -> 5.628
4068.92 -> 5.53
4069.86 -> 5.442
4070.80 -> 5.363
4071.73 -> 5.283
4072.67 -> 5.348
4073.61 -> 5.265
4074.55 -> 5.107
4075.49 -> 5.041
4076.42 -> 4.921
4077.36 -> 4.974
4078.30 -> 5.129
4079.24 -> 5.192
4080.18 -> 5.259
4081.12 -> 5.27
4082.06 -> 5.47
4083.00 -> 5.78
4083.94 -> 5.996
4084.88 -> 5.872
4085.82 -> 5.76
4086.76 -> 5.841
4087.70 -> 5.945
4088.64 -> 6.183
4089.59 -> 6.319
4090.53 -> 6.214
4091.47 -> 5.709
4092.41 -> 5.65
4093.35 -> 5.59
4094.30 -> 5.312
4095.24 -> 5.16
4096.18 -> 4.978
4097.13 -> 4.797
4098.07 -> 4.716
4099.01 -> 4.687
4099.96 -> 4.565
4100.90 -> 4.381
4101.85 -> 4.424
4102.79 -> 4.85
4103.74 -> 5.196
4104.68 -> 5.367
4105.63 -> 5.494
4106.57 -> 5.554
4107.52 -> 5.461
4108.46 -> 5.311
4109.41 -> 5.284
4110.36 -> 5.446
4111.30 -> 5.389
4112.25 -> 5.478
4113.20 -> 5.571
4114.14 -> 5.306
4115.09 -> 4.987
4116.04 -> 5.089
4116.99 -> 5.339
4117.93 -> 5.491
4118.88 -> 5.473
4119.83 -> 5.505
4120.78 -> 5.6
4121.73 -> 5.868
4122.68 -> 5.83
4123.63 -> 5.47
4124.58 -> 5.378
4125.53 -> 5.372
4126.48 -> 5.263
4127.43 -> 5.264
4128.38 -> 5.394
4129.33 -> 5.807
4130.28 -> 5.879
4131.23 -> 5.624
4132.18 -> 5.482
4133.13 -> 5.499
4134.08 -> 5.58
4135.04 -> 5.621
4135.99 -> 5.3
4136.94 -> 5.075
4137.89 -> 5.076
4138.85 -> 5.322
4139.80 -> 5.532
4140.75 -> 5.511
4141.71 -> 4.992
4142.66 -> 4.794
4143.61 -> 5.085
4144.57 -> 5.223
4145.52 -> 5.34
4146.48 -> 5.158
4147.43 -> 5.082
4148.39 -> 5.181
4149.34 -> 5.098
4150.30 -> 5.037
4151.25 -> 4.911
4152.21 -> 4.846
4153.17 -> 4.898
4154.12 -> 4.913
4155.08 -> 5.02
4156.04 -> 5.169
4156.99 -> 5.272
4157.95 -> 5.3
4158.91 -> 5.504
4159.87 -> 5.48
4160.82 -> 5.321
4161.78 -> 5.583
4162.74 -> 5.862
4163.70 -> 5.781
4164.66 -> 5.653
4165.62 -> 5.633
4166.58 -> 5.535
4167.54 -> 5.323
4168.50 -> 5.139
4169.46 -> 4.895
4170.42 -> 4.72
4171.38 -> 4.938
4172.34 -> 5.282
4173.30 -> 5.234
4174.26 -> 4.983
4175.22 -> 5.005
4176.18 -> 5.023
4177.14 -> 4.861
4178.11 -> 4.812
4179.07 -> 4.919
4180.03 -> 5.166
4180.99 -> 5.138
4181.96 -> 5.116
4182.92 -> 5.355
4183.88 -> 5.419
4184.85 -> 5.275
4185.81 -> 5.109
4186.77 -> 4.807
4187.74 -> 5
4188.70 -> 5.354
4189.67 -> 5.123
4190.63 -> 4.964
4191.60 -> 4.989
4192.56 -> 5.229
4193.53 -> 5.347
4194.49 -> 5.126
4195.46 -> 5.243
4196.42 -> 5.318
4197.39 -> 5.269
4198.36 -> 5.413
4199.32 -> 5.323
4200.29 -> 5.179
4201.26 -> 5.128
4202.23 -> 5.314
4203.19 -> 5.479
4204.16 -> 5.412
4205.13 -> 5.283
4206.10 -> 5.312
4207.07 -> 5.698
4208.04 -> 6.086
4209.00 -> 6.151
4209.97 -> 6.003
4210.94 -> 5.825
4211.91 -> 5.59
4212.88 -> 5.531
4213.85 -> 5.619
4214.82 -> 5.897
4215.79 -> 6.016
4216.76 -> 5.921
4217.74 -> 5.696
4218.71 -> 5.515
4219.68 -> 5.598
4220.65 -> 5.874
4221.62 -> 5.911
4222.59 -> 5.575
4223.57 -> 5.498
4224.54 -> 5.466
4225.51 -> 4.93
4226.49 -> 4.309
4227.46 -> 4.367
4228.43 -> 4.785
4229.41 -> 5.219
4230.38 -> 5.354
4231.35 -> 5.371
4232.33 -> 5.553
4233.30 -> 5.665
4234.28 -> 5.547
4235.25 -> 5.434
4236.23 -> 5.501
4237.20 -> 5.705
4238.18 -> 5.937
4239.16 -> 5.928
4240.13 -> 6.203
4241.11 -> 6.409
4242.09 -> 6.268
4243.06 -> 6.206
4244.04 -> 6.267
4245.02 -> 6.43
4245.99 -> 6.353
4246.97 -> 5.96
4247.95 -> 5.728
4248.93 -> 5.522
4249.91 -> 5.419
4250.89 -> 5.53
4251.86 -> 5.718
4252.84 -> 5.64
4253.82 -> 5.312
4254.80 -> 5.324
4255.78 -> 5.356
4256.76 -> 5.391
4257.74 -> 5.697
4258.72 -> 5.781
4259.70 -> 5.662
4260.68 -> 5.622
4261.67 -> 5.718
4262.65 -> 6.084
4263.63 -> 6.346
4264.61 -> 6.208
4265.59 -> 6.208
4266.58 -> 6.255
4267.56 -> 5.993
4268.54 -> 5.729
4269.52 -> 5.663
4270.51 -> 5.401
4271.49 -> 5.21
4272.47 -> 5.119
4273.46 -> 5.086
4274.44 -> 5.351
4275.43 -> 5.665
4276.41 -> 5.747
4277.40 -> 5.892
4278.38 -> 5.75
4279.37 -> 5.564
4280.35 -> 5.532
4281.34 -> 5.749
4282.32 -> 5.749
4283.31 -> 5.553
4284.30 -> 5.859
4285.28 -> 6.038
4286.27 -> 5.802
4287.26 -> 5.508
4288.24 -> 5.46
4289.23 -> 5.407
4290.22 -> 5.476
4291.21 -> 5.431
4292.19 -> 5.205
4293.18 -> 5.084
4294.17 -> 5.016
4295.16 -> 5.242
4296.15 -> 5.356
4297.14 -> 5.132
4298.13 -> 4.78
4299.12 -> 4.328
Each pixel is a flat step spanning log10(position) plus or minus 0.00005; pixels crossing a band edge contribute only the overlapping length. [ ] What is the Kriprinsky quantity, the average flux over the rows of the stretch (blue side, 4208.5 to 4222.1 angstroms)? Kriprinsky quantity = 5.8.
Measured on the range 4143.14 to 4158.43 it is 5.1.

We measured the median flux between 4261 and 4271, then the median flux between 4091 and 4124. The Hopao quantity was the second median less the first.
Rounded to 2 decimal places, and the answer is -0.67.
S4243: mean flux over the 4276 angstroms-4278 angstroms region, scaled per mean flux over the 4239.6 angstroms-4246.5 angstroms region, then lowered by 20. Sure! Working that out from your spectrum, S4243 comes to -19.1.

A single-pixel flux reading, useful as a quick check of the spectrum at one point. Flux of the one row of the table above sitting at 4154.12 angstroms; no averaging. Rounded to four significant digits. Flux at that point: 4.913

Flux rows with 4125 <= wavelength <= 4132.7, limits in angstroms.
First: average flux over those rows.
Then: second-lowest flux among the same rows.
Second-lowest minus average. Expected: -0.25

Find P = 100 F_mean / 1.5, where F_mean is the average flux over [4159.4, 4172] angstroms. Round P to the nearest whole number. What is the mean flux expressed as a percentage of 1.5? 358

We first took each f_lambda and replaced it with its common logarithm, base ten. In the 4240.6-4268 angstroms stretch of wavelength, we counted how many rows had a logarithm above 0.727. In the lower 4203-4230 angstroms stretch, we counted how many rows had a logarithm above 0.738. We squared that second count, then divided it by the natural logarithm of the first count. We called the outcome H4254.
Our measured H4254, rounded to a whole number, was 111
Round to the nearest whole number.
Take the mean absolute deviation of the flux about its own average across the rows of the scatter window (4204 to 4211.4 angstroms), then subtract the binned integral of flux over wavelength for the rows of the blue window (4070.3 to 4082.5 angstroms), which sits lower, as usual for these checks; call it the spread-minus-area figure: -63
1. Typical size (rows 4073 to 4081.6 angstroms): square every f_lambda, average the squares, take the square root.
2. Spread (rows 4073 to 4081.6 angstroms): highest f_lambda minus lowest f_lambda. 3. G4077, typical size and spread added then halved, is 2.7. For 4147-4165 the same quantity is 3.1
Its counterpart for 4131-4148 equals 3.1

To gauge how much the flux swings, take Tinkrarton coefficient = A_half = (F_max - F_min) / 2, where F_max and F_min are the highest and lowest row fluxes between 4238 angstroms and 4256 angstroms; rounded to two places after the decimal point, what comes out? 0.56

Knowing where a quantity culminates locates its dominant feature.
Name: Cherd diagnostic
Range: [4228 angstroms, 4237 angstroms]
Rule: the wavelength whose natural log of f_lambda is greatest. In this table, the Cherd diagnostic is 4233.30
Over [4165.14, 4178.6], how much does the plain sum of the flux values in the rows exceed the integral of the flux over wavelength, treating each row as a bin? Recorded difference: 2.8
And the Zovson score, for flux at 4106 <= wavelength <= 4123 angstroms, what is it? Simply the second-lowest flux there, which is 5.089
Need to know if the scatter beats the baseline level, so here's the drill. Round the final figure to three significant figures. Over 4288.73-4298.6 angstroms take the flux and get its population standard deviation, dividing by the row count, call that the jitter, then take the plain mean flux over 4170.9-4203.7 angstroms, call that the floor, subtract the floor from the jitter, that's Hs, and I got -4.95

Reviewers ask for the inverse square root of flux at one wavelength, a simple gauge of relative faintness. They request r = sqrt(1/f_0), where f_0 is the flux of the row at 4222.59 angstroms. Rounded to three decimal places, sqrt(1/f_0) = 0.424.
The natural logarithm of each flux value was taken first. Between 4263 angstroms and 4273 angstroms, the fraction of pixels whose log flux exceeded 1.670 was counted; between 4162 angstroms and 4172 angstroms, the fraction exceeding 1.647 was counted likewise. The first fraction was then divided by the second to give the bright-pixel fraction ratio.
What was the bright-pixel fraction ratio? 1.33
